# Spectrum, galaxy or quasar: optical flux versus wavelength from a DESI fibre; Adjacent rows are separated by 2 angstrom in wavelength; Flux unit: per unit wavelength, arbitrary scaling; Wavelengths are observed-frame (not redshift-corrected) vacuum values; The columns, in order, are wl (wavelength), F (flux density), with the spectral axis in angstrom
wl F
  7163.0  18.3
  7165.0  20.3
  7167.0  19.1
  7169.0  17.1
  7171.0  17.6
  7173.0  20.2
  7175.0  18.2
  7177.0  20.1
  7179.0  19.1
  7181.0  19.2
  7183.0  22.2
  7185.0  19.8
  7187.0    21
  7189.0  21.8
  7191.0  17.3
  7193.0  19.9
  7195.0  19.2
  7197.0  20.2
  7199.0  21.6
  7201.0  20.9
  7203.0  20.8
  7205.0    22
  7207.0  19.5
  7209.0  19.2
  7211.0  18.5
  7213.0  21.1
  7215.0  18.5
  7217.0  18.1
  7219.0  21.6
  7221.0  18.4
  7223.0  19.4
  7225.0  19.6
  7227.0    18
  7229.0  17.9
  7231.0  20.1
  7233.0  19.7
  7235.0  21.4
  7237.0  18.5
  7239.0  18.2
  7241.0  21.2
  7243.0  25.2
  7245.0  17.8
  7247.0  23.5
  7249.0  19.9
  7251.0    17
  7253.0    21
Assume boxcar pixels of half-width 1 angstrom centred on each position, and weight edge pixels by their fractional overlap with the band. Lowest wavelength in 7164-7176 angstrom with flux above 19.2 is 7165.0 angstrom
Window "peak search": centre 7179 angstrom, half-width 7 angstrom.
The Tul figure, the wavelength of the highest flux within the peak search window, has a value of 7183.0 angstrom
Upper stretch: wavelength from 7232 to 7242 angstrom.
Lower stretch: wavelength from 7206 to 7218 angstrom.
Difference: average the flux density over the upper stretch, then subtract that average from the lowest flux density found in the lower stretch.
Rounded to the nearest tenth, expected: -1.7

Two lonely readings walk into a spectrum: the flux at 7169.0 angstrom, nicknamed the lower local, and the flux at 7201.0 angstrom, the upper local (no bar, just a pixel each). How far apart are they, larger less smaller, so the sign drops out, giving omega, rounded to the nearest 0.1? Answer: 3.8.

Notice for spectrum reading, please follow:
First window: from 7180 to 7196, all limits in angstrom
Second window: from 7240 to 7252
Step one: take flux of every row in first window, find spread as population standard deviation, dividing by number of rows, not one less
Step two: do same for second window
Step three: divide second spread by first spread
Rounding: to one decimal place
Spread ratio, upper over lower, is 2.0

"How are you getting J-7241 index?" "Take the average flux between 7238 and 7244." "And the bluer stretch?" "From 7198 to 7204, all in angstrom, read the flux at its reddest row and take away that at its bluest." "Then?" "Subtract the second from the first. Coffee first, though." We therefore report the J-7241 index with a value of 22.3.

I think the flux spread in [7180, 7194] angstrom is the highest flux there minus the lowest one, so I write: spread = 4.9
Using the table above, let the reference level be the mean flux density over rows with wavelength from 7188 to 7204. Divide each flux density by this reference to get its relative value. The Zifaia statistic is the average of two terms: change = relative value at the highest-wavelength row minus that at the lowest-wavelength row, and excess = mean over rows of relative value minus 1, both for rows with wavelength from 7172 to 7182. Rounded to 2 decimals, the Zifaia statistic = -0.05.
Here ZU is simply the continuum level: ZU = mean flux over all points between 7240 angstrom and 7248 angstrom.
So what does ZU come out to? 21.9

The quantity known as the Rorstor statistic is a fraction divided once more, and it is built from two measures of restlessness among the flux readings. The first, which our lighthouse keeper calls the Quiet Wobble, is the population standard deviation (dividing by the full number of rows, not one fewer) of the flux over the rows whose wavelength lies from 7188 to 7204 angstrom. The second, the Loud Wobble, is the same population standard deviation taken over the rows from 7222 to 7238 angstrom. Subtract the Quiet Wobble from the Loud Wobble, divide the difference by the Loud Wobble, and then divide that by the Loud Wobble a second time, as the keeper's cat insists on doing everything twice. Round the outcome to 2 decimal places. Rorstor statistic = -0.22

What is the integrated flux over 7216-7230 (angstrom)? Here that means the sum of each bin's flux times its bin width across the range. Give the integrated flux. 266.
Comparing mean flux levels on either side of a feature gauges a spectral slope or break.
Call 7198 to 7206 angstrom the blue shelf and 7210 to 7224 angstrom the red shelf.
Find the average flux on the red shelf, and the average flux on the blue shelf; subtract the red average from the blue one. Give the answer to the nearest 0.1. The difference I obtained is 2.0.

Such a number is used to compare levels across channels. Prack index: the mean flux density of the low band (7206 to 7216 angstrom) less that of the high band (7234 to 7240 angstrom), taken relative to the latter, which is 0.00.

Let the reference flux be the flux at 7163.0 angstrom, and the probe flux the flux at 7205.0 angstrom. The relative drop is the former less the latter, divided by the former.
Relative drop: -0.20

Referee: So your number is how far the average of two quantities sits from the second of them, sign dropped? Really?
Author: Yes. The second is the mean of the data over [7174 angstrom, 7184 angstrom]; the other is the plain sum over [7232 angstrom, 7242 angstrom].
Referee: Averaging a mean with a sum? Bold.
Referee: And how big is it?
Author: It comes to 39.6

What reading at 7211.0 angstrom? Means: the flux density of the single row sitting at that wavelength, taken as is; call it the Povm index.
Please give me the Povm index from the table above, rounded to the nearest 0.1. 18.5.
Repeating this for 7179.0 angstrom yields 19.1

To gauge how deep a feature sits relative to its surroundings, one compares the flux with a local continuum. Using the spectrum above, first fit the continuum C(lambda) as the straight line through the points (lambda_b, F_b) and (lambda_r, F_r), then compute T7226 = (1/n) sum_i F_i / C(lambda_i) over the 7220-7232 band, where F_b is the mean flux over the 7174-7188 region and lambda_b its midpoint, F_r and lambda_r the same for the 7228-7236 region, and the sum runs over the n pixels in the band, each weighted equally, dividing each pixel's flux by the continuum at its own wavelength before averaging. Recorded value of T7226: 0.95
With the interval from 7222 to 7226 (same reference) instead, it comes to 0.98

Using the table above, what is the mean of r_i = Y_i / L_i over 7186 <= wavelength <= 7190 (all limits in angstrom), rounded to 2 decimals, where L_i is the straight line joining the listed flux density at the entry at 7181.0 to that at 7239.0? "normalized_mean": 1.12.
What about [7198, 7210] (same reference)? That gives 1.10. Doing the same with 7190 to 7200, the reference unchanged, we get 1.04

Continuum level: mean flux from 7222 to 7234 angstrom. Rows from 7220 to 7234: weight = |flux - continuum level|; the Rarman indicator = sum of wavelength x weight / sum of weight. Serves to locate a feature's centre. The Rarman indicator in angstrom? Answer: 7227.6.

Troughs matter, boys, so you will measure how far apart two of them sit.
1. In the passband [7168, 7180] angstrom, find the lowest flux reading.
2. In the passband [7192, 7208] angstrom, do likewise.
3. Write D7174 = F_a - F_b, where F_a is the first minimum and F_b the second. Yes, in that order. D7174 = -2.1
